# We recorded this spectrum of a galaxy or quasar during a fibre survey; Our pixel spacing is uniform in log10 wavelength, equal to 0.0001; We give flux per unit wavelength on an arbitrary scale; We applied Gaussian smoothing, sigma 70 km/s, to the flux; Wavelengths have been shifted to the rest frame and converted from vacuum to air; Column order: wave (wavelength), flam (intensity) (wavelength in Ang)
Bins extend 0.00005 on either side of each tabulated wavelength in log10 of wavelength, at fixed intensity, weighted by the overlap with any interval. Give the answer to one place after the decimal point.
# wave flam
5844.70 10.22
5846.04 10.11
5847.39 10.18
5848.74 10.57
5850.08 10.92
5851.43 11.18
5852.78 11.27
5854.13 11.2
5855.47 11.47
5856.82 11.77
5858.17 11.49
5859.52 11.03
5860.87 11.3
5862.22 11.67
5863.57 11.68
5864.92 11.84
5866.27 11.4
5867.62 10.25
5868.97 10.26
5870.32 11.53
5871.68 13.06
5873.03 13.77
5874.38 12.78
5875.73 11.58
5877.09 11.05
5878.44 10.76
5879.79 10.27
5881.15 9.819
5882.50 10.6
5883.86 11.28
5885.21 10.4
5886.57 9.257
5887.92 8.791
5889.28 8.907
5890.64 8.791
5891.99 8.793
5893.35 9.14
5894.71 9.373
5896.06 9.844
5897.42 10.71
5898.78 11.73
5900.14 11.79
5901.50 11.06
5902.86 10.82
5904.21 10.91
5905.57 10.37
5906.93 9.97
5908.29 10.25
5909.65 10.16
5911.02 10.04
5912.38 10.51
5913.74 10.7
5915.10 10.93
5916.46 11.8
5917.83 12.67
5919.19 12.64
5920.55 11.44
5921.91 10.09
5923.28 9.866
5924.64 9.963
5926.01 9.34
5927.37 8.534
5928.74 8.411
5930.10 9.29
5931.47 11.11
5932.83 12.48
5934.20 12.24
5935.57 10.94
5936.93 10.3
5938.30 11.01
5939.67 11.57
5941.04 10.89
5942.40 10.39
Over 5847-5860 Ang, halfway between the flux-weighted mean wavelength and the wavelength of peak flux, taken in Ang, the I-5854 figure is 5855.2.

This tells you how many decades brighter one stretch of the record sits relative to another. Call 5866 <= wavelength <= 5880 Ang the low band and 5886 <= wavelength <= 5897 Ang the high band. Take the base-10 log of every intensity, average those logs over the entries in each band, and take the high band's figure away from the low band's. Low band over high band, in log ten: 0.10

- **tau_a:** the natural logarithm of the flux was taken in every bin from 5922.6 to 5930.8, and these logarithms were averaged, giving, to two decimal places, 2.22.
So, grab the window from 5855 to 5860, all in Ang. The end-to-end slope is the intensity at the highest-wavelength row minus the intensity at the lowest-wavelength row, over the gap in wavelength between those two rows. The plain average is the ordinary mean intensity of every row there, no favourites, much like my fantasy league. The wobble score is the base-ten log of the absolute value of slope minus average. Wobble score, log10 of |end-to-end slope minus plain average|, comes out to 1.06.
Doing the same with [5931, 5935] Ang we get 1.06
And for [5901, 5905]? 1.04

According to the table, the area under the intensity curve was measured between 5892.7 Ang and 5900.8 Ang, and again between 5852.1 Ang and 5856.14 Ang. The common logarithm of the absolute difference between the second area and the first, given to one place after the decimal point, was 1.6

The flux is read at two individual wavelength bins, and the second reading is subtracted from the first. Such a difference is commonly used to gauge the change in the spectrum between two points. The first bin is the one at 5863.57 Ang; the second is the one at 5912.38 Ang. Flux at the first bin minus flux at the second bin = 1.2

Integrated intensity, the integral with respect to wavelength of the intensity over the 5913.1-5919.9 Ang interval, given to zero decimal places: 80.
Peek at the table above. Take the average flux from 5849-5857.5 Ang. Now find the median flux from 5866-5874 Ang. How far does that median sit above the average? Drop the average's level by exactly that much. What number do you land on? 11.1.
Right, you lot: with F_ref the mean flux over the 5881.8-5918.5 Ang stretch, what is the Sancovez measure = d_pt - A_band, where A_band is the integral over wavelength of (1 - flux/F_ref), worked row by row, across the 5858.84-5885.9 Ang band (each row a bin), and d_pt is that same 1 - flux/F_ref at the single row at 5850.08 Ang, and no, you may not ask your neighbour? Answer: 2.5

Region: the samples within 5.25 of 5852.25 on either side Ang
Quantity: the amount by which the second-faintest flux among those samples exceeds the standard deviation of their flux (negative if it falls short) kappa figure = 10.1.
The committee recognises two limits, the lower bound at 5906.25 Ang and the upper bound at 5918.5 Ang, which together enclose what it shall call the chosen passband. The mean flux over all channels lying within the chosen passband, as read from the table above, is 10.8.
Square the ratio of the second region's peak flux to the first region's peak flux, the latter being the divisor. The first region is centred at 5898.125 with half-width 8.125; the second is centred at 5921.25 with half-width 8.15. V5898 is 1.15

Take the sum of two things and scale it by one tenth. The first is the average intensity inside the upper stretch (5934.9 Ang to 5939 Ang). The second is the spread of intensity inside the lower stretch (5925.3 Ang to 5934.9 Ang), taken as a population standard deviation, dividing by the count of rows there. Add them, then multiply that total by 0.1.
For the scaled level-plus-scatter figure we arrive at 1.23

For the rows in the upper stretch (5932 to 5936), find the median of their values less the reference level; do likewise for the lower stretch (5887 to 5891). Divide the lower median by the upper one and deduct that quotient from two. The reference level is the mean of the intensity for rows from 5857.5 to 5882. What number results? 5.2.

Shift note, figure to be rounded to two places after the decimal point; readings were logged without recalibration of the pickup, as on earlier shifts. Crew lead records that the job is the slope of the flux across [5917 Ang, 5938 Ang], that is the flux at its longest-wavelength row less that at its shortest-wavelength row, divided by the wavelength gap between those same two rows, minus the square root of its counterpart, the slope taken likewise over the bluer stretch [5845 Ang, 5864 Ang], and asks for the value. -0.42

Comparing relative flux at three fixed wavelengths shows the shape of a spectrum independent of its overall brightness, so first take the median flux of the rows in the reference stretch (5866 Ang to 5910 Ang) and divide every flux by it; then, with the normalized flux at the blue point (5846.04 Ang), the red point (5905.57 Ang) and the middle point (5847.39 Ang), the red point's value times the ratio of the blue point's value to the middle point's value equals 0.99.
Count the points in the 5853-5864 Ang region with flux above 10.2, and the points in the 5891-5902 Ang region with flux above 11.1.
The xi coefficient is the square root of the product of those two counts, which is 4.0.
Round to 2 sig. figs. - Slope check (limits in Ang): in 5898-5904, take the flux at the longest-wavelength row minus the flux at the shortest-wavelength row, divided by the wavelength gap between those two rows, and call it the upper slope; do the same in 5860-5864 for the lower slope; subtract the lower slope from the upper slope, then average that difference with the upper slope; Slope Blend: -0.29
